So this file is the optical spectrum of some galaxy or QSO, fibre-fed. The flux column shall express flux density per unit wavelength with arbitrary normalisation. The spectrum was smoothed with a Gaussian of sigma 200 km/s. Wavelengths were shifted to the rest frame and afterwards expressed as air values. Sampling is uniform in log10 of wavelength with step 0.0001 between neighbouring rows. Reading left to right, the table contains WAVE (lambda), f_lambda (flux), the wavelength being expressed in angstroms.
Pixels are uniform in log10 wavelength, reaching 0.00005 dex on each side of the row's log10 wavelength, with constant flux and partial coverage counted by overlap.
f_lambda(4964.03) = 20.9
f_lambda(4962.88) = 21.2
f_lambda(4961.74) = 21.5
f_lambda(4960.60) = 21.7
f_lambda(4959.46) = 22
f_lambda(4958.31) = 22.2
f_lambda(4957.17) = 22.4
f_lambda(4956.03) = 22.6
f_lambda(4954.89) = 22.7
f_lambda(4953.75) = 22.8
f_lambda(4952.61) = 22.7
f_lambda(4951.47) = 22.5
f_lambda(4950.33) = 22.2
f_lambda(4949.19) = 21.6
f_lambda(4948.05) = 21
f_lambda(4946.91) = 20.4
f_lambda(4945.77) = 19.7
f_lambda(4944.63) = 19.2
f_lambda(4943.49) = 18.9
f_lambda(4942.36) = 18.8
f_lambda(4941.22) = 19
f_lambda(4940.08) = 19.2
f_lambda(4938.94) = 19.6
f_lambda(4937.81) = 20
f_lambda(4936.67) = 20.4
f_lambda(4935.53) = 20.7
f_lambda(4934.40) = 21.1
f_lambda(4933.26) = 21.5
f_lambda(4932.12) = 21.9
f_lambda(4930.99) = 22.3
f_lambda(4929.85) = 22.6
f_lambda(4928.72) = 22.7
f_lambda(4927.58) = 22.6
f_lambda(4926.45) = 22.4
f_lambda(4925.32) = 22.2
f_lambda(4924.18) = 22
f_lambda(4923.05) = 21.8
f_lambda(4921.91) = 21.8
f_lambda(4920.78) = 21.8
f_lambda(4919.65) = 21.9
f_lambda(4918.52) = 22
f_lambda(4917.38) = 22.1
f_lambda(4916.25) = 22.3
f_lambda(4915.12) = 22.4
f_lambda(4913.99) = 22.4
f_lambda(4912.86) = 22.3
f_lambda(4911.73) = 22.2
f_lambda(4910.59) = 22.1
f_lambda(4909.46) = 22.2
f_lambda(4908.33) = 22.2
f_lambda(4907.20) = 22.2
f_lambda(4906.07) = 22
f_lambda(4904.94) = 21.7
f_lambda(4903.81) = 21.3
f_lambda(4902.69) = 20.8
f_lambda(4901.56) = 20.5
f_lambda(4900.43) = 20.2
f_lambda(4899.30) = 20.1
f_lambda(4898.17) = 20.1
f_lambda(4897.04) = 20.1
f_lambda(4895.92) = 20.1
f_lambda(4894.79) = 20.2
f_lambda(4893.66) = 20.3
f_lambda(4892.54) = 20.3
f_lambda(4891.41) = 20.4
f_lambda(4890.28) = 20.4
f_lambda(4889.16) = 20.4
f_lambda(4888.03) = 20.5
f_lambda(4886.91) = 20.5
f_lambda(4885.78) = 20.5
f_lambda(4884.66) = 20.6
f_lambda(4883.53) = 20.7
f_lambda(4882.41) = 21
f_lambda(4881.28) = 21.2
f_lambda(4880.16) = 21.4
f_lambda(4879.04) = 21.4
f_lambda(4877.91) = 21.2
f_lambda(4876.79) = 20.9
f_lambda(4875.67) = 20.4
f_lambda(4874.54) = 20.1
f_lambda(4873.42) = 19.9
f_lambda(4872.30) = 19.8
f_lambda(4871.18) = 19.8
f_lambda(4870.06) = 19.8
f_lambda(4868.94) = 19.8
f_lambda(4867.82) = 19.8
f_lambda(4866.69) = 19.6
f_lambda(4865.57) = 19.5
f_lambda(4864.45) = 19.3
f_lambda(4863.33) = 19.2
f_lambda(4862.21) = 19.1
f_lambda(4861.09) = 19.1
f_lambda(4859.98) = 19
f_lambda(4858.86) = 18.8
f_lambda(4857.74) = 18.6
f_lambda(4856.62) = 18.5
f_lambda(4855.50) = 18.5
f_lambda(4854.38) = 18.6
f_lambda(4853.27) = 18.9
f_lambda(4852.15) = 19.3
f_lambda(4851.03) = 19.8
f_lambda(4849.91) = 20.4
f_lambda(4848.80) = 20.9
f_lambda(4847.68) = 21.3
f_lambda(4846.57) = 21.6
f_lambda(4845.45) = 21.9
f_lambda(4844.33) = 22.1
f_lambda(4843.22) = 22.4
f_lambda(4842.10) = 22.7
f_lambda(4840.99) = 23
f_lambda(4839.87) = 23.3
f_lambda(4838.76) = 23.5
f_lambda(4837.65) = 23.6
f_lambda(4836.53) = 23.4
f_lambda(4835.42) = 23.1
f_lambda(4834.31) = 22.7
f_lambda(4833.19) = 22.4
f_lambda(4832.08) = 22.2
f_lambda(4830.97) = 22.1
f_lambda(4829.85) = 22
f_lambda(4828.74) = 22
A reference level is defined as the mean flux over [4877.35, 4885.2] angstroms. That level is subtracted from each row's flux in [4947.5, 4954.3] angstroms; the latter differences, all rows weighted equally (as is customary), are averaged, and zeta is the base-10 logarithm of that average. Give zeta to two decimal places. 0.03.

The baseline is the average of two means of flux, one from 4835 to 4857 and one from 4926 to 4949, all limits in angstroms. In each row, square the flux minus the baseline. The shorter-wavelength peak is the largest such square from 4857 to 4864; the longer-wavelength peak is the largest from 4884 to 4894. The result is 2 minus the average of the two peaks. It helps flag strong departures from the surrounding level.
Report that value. -1.2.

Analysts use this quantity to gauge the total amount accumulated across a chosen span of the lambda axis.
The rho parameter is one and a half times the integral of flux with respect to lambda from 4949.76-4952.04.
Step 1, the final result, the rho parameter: 76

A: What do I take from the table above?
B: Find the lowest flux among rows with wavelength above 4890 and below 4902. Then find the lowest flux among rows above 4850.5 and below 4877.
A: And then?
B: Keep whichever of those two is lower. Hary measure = 18.5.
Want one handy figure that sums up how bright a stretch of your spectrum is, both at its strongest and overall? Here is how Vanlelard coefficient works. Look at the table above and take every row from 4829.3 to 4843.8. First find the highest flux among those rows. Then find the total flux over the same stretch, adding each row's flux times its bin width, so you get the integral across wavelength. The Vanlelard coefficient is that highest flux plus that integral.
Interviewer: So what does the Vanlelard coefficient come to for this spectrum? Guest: 354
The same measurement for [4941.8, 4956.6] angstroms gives 336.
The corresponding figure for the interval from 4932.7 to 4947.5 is 316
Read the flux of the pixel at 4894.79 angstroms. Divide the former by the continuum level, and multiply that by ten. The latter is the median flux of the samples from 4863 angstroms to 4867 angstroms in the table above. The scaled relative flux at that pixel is 10.4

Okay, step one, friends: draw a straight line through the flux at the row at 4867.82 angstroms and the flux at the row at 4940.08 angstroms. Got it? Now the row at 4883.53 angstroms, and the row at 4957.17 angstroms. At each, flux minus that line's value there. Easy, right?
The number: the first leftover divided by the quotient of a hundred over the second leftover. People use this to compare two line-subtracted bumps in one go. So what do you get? 0.034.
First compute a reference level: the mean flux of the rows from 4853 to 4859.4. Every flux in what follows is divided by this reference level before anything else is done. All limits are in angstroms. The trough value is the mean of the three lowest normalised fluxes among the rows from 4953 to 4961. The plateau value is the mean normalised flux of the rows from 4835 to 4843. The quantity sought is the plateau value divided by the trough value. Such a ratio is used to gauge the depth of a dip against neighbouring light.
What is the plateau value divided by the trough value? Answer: 1.06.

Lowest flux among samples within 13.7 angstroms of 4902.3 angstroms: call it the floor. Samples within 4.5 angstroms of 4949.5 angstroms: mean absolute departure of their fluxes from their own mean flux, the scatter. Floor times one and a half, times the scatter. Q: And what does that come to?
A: 28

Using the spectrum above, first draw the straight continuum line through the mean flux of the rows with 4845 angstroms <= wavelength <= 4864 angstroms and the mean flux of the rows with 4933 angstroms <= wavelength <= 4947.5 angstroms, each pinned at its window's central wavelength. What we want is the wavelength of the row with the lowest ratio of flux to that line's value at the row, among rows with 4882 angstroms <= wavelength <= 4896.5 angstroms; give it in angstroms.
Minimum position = 4895.92 angstroms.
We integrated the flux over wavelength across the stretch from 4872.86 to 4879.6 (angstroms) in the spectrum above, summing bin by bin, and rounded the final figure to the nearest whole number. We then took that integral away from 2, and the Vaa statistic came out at -137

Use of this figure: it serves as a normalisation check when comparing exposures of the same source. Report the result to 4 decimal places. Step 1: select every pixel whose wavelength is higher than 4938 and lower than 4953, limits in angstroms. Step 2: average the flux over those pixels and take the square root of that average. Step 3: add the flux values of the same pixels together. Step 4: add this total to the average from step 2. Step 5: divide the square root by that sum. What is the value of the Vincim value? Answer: 0.0158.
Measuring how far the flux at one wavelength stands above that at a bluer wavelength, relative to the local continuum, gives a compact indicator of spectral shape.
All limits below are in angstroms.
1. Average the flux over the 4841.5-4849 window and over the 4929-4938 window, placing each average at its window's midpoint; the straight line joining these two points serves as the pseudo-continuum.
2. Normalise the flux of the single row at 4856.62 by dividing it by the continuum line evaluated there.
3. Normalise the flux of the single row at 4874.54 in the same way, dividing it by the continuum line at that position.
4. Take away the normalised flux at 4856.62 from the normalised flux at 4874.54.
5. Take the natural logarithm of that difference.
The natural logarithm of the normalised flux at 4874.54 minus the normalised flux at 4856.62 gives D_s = -2.6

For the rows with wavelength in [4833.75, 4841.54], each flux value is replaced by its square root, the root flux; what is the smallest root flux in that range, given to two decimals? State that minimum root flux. 4.76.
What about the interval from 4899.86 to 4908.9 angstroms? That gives 4.49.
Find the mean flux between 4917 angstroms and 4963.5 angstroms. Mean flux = 21.4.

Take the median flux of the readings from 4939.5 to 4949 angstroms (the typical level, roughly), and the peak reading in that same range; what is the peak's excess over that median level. 1.8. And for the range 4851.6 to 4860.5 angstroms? 0.6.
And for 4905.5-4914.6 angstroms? 0.2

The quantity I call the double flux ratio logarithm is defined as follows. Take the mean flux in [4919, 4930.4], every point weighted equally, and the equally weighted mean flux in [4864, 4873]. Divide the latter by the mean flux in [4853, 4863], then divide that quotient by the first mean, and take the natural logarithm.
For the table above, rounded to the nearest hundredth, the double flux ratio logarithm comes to -3.05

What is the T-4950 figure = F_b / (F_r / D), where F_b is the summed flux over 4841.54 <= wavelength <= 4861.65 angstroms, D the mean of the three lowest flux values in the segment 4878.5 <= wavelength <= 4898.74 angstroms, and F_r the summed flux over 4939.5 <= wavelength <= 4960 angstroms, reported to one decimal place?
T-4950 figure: 19.2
